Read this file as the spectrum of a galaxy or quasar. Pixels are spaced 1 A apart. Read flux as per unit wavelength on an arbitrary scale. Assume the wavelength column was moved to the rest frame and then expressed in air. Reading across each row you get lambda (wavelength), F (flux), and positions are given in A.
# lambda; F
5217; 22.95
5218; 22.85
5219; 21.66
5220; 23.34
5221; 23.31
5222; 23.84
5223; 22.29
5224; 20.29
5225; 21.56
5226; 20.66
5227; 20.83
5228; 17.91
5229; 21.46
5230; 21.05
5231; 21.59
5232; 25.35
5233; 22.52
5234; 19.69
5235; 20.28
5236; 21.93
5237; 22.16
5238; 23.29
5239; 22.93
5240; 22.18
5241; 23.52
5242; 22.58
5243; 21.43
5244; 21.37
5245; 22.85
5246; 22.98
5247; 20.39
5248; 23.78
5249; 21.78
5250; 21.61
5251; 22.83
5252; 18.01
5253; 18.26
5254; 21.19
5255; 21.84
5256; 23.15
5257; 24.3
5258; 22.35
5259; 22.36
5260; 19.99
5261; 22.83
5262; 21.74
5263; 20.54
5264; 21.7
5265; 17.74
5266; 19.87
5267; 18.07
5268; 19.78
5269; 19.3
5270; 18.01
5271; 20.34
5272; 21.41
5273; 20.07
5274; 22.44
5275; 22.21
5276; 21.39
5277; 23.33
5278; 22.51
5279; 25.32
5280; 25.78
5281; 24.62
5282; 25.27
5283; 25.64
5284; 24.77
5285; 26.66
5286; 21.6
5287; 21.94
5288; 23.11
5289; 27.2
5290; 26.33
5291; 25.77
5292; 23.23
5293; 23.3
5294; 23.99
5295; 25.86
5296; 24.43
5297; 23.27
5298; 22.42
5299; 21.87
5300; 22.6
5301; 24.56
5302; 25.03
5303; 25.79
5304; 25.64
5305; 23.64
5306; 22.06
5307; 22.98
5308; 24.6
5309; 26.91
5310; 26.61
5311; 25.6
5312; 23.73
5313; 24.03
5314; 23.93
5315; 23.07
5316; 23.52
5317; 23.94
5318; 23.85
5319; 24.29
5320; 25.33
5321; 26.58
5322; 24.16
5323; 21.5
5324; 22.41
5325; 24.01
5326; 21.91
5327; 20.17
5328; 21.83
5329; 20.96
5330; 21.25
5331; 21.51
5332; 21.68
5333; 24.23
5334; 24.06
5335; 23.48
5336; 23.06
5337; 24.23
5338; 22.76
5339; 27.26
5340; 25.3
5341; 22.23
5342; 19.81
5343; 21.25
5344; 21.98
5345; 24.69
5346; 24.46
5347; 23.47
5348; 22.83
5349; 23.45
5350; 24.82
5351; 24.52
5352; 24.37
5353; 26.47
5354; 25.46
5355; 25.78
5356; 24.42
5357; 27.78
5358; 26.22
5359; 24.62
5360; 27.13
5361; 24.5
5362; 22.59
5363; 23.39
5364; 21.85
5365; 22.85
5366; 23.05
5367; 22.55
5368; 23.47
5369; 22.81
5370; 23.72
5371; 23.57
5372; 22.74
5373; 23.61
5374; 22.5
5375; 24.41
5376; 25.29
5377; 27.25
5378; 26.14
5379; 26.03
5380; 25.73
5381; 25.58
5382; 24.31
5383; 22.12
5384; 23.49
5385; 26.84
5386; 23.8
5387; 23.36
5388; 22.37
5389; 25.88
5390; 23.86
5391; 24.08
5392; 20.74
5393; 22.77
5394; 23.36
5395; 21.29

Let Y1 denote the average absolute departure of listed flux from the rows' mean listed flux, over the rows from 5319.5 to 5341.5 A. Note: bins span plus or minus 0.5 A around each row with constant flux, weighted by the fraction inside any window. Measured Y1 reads 1.53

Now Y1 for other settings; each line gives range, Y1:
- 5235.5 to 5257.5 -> 1.12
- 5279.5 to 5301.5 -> 1.41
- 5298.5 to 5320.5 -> 1.07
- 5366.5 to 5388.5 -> 1.28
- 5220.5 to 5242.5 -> 1.22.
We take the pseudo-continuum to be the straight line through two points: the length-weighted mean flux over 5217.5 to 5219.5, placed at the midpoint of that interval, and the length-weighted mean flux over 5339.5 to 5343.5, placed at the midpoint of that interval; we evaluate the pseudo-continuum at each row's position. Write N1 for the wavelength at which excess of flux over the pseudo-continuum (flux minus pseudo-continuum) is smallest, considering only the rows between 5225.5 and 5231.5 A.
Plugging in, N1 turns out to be 5228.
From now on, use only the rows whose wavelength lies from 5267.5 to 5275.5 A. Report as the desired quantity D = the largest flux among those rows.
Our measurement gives 22.44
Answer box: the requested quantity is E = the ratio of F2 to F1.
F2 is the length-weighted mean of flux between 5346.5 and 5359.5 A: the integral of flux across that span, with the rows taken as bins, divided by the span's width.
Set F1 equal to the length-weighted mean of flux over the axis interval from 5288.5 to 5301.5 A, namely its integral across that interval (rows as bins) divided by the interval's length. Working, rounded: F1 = 24.2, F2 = 24.9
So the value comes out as 1.03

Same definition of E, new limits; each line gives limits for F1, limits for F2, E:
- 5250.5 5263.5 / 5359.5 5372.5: 1.09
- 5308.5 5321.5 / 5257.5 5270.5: 0.82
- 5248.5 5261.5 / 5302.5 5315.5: 1.14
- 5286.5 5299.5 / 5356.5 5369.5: 1.00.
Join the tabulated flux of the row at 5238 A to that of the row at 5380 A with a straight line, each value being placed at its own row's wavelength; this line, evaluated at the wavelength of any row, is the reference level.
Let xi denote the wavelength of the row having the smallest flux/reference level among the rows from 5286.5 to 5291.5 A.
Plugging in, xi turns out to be 5287 A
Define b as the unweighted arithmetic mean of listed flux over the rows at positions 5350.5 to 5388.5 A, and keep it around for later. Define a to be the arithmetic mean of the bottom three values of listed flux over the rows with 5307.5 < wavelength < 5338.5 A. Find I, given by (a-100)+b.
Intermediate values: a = 21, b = 24.4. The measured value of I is -55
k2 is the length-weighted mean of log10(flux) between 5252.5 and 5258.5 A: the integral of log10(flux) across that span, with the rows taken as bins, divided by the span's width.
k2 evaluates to 1.34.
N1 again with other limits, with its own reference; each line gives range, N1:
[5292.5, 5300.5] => 5299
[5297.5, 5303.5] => 5299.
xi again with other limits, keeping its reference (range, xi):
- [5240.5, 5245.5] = 5244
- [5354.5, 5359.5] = 5356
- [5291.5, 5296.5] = 5292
